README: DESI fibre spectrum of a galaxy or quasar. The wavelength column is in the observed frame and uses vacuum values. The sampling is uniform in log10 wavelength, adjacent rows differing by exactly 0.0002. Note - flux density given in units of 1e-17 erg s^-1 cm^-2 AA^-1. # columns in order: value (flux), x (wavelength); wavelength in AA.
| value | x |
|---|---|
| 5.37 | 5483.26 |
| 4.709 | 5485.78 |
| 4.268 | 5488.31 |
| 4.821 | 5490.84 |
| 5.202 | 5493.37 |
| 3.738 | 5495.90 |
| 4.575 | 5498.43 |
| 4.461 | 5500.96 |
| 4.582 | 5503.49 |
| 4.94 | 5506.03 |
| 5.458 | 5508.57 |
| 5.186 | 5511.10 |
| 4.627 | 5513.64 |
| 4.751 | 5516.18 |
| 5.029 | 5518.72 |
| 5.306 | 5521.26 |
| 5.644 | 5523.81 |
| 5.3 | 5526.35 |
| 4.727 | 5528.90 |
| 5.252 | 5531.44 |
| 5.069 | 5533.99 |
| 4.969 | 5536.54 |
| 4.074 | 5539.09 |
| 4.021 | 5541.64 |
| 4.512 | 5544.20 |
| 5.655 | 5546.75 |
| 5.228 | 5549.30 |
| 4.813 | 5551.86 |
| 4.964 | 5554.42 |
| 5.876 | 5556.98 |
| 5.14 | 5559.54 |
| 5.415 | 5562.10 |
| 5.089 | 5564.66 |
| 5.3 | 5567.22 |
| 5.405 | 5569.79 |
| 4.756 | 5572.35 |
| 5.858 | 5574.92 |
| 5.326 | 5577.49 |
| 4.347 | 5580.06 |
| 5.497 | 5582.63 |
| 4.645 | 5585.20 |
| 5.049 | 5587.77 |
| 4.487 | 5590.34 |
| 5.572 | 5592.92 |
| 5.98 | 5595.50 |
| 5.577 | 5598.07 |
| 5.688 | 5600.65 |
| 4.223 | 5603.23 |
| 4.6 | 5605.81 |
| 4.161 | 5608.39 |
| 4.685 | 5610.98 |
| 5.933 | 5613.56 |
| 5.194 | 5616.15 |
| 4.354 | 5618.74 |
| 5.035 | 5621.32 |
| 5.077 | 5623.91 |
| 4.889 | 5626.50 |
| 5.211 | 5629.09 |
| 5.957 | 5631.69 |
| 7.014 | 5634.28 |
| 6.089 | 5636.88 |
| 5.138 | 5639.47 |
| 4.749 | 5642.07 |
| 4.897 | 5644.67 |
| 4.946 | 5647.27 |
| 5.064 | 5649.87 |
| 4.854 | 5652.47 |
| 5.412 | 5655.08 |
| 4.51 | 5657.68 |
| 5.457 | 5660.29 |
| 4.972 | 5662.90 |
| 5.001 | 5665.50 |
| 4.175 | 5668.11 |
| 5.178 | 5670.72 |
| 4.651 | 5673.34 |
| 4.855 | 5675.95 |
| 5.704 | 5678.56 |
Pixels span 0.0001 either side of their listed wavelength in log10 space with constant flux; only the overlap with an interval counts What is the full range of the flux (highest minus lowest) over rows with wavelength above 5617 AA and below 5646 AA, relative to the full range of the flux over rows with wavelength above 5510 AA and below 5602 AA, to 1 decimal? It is 1.4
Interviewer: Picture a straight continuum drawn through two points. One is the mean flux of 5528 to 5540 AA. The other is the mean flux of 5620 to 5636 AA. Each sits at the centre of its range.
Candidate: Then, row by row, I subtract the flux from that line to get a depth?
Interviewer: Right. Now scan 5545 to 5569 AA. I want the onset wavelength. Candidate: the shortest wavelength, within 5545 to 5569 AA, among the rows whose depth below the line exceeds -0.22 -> 5551.86 AA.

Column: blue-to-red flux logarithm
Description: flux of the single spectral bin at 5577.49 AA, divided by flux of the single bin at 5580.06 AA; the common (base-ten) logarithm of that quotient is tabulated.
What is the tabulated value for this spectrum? 0.09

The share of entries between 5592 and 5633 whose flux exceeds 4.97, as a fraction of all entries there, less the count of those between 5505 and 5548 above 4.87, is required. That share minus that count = -10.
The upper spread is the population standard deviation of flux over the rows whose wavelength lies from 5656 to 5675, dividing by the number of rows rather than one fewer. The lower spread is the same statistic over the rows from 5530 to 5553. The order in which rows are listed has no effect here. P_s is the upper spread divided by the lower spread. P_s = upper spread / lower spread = 0.8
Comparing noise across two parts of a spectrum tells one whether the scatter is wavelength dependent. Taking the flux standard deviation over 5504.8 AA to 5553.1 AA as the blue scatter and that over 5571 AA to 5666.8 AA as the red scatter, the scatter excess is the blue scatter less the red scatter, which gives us -0.15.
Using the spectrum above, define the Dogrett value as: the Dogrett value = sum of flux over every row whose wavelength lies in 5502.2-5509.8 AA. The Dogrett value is 15.0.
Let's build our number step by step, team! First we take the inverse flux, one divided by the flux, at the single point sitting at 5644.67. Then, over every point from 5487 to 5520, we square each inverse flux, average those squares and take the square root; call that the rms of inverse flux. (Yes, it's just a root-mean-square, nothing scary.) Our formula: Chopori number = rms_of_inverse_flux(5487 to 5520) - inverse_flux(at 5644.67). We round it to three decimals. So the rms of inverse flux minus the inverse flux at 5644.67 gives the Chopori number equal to 0.010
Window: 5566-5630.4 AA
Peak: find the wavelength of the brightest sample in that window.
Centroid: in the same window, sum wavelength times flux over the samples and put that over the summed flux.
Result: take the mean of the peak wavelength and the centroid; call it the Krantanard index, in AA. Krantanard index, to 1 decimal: 5596.6 AA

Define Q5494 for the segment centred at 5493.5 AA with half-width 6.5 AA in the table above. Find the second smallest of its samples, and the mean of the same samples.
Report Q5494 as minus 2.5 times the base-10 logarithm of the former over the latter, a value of 0.062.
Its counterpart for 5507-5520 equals 0.058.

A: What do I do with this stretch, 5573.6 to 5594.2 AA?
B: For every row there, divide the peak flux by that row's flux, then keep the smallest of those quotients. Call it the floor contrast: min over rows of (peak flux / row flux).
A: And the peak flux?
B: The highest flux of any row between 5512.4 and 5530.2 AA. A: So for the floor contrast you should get 0.96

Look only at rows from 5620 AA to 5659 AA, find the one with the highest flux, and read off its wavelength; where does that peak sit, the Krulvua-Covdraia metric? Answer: 5634.28 AA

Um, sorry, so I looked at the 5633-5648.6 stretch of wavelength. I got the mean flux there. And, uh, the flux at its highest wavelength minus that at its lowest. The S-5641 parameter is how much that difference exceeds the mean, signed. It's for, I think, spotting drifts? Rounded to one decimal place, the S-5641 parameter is -7.5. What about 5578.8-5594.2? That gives -3.7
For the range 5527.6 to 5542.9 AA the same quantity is -5.4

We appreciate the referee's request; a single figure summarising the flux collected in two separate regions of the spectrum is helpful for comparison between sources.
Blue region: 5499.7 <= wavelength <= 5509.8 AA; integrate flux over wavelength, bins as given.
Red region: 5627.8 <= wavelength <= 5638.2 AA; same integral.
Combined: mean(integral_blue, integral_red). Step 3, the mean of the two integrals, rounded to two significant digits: 56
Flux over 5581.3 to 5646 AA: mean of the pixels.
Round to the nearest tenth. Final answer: 5.2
